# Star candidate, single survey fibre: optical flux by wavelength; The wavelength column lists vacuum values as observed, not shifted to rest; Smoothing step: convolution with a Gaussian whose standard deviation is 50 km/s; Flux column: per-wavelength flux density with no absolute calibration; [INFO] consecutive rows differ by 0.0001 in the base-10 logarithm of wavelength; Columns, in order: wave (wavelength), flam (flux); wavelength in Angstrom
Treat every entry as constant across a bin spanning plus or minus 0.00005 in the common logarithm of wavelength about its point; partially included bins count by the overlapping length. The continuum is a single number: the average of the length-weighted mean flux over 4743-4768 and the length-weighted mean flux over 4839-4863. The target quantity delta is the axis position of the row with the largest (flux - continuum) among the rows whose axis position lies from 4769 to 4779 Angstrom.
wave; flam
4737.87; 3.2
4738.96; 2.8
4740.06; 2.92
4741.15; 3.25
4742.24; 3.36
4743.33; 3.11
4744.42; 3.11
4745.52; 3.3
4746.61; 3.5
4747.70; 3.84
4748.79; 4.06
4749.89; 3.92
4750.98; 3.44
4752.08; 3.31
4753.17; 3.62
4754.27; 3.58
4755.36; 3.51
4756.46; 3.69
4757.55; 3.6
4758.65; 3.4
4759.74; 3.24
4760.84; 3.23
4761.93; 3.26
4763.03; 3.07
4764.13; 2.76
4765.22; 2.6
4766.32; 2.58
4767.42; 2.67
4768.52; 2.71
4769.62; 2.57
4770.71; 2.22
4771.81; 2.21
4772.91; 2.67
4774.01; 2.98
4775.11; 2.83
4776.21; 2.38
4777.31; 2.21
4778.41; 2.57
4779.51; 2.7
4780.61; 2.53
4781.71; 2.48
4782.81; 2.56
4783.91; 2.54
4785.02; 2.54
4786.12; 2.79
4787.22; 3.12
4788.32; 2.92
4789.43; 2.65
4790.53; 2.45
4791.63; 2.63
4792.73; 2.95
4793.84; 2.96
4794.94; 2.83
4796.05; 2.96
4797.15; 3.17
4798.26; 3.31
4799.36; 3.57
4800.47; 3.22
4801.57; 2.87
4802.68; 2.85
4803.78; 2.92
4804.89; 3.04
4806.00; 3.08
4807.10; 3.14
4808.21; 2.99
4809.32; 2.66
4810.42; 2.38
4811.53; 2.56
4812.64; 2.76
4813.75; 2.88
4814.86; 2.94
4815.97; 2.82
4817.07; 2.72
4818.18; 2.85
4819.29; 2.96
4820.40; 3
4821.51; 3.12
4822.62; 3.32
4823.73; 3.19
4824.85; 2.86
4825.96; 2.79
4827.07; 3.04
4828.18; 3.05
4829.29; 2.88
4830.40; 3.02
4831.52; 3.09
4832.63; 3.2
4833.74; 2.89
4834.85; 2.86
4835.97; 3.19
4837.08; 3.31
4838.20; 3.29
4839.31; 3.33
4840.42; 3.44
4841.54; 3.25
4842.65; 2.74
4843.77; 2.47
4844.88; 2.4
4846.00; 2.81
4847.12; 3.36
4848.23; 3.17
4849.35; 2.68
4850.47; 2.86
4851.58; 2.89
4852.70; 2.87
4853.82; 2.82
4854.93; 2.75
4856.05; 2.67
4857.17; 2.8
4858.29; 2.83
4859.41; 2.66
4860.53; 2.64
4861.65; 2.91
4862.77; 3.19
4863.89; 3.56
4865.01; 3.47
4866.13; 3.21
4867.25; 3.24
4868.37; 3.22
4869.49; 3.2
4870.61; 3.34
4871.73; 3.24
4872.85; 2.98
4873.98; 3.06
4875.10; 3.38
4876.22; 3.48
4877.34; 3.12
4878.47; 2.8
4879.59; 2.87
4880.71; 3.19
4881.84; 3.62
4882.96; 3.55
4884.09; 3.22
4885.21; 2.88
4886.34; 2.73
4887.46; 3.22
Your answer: 4774.01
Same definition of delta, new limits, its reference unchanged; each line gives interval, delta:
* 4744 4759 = 4748.79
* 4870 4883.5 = 4881.84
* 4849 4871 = 4863.89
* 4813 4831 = 4822.62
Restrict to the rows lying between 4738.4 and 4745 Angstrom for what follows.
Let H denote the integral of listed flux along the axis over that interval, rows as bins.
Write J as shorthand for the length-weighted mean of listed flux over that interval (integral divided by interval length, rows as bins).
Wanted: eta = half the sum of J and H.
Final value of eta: 12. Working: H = 20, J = 3.1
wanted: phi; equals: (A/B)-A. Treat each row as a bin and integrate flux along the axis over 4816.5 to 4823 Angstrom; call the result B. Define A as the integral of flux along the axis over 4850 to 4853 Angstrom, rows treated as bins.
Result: -8.2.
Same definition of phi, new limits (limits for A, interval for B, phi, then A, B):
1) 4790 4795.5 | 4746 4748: -13.1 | 15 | 7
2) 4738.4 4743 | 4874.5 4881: -13.5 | 14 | 20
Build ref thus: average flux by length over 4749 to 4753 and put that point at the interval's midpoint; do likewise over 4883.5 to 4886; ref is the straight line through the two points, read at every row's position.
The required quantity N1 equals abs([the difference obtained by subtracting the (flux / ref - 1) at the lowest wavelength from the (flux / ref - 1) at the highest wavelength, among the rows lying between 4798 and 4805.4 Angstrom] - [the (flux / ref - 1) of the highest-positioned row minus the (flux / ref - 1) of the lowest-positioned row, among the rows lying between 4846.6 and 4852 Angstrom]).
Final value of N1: 0.07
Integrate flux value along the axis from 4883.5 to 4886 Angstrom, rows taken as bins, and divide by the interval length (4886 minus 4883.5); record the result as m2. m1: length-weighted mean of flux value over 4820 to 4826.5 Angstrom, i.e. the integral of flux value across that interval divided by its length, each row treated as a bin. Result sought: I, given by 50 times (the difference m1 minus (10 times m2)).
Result -1357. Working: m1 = 3.0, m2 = 3.0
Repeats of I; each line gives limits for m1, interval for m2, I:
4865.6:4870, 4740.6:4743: -1486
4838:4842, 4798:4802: -1460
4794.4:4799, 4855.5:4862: -1218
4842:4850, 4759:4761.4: -1490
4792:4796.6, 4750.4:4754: -1588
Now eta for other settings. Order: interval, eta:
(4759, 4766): 12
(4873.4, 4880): 12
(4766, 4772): 9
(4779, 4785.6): 10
